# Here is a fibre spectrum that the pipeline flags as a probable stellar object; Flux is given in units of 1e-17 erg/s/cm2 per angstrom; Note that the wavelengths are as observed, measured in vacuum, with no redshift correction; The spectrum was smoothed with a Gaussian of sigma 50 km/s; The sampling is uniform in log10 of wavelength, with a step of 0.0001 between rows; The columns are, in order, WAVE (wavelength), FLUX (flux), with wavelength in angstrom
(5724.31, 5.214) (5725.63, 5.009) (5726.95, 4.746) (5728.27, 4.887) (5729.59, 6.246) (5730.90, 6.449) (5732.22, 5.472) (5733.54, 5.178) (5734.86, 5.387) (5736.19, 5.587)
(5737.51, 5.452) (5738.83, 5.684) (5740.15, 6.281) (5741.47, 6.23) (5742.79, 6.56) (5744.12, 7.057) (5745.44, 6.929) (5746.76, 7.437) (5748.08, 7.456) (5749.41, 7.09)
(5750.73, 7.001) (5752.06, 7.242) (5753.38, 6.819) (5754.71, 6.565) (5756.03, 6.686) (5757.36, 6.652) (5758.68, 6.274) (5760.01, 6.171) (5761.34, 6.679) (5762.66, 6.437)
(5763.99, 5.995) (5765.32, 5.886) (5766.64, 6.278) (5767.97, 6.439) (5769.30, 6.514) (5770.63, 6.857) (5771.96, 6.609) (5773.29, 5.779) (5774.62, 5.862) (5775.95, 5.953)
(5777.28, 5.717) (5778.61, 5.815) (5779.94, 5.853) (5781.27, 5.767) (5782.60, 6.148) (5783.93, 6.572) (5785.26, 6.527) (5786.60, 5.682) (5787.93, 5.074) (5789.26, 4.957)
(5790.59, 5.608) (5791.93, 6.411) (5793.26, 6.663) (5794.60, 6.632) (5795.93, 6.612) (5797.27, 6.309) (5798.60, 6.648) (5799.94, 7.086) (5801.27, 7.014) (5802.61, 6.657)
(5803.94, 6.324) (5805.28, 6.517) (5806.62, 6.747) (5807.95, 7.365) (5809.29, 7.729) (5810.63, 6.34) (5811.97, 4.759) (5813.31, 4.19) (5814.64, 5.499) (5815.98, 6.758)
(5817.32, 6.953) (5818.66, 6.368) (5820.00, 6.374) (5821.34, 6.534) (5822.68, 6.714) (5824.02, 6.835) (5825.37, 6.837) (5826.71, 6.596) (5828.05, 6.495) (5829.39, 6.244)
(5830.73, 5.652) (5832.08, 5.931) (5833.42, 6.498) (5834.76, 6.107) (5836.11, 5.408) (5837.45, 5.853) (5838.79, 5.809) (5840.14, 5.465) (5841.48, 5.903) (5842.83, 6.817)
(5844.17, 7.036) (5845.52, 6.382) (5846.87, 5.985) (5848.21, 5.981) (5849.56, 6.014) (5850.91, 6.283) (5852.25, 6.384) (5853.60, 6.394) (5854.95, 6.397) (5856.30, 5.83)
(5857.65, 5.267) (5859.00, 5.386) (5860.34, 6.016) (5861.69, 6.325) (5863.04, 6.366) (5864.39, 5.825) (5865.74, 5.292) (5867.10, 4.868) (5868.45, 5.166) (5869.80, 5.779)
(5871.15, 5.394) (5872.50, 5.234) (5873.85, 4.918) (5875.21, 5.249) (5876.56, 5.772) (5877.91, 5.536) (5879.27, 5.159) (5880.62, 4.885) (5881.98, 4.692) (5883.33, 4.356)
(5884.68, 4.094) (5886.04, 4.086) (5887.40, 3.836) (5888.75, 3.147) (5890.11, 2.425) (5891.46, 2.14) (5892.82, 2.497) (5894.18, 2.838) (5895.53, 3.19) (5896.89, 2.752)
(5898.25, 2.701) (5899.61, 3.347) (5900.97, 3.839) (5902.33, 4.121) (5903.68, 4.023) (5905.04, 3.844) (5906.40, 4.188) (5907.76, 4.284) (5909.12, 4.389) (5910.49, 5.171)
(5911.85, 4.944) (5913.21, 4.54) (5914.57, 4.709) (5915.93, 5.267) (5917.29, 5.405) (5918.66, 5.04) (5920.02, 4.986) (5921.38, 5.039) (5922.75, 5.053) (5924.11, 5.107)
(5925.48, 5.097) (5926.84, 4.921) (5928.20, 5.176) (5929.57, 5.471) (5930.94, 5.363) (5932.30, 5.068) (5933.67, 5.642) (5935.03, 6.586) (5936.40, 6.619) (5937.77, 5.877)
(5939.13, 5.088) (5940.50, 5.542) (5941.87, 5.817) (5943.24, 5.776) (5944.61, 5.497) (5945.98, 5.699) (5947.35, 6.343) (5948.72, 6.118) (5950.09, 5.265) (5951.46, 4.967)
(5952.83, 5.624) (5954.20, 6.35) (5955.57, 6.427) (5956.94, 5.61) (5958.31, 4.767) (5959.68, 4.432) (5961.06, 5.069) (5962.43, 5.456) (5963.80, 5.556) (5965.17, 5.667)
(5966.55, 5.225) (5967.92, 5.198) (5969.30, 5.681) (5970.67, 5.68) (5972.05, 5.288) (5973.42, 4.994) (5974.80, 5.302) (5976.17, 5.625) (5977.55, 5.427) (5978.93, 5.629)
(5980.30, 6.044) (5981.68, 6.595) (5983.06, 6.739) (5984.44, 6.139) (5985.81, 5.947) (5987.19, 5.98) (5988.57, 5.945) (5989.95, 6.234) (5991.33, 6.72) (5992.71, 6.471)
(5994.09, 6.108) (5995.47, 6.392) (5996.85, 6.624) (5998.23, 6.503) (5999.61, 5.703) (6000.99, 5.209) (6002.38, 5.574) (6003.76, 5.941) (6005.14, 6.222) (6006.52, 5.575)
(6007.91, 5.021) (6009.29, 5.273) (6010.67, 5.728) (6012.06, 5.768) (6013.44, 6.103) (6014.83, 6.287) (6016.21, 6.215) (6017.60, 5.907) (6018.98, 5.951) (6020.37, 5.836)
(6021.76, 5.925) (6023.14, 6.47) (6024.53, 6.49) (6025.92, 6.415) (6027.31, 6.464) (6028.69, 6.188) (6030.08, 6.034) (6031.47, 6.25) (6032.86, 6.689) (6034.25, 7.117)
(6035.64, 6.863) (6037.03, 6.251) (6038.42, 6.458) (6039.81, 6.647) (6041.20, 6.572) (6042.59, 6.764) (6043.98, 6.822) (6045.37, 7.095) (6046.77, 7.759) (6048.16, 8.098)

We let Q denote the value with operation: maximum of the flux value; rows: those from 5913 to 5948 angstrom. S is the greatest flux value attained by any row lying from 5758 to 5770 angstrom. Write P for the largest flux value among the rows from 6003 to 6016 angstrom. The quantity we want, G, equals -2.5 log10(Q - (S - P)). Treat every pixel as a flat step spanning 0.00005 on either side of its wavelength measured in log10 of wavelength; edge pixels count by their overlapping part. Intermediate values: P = 6.287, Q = 6.619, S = 6.679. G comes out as -1.99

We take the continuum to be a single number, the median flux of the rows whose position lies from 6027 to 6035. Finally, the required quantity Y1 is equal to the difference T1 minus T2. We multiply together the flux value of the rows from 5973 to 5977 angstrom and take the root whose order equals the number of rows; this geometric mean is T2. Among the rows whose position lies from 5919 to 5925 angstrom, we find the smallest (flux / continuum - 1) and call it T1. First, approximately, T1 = -0.22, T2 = 5.30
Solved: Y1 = -5.5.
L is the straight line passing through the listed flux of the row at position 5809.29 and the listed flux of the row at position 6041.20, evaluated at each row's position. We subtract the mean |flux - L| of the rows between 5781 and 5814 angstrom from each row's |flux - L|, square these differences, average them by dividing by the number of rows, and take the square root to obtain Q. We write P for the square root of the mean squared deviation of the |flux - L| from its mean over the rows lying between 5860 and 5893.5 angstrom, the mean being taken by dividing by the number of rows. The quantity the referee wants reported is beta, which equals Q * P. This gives 0.9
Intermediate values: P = 1.12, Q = 0.82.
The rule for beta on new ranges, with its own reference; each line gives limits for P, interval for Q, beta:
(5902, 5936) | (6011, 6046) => 0.2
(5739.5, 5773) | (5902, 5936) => 0.2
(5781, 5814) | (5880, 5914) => 0.7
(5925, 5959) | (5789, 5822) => 0.4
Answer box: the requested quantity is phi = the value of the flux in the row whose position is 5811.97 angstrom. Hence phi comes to 4.759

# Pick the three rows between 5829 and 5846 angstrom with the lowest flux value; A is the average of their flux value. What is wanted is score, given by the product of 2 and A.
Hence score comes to 11.0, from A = 5.5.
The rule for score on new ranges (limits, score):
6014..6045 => 11.8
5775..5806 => 10.4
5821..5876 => 10.0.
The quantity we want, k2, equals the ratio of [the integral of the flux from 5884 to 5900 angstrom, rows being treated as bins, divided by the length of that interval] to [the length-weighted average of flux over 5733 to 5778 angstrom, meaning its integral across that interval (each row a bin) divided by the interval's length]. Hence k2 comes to 0.48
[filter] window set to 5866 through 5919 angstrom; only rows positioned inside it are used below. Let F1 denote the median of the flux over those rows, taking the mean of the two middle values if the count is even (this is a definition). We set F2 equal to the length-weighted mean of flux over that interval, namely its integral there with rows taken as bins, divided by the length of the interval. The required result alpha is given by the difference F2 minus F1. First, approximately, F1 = 4.4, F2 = 4.3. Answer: -0.08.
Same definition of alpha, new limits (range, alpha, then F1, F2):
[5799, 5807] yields 0.02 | 6.7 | 6.7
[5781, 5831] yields -0.19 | 6.5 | 6.3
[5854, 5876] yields 0.20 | 5.4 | 5.6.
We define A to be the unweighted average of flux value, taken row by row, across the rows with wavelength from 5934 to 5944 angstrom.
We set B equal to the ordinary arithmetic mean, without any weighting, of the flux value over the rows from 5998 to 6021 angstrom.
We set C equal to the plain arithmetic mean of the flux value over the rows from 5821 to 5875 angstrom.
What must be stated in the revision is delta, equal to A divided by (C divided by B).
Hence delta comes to 5.7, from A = 5.90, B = 5.8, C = 6.01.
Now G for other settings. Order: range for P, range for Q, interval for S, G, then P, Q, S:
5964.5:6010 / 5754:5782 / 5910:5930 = -2.27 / 6.739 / 6.857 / 5.471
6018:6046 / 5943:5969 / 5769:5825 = -1.91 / 7.117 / 6.427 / 7.729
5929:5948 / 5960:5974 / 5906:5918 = -2.10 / 6.619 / 5.681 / 5.405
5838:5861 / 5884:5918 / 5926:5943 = -1.91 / 7.036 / 5.405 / 6.619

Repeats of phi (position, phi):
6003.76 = 5.941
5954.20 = 6.35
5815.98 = 6.758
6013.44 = 6.103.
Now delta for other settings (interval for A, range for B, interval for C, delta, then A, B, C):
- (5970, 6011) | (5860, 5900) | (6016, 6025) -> 4.3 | 5.89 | 4.5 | 6.11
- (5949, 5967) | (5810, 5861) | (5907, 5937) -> 6.4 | 5.42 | 6.1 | 5.18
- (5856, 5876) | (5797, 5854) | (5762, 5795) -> 5.7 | 5.53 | 6.3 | 6.08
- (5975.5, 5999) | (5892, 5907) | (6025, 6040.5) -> 3.2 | 6.18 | 3.4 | 6.49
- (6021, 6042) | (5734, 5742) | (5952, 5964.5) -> 6.8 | 6.46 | 5.8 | 5.48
